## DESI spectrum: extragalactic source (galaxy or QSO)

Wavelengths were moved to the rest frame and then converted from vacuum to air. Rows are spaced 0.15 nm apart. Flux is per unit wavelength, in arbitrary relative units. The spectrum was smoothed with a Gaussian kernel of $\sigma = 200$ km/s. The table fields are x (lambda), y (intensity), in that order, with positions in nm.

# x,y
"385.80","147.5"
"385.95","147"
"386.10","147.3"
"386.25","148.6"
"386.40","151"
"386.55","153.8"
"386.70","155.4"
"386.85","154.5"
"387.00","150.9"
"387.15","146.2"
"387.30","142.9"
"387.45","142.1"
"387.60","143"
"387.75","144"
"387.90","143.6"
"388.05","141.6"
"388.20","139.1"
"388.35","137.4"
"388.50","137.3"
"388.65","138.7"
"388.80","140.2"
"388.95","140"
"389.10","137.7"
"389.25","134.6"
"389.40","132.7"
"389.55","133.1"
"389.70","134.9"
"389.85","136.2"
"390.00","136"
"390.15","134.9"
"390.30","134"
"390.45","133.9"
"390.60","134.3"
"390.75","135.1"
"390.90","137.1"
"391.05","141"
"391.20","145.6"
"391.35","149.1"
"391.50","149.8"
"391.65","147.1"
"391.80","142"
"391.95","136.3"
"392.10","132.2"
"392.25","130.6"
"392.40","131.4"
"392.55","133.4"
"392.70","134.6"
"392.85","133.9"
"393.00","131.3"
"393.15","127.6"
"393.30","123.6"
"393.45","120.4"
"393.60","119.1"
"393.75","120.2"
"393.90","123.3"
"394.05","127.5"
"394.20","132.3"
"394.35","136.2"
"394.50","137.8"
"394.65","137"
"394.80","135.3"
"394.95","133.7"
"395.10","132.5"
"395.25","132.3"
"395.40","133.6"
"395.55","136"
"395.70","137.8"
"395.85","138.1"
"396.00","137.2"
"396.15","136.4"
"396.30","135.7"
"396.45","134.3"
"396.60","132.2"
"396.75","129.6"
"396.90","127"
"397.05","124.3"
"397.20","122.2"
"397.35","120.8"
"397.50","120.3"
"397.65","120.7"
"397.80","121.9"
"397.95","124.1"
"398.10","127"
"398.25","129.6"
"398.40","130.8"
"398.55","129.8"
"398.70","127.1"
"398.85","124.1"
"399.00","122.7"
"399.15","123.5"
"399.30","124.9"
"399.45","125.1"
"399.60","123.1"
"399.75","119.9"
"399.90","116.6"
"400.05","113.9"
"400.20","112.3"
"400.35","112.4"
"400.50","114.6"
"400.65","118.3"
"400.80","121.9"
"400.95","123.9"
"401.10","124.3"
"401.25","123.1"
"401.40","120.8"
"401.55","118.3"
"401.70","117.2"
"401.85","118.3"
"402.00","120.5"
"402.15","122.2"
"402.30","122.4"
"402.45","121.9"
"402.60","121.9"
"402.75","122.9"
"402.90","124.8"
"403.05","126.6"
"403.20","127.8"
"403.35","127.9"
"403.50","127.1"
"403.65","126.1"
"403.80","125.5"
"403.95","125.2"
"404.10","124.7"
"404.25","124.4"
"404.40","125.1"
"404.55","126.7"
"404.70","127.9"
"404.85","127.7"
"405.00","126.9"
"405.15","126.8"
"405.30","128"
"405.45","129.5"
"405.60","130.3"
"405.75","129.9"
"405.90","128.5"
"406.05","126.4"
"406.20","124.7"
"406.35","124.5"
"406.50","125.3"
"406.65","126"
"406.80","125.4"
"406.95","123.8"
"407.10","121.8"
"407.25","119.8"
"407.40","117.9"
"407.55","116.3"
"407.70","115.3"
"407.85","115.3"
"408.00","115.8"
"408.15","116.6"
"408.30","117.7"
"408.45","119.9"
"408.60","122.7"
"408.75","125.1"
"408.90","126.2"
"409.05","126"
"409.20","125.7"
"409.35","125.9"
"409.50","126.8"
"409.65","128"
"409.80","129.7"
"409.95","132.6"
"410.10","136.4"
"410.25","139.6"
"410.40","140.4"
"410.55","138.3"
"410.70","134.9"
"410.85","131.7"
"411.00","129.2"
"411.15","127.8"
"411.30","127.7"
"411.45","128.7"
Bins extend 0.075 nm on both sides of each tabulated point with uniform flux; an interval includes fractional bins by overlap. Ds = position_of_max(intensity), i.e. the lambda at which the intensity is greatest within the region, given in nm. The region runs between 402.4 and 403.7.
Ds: 403.35 nm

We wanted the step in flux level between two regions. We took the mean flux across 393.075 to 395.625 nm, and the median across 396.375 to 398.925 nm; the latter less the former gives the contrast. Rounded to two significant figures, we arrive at -2.9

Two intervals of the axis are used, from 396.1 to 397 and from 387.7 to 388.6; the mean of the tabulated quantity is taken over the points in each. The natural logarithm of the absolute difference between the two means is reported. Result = 2.1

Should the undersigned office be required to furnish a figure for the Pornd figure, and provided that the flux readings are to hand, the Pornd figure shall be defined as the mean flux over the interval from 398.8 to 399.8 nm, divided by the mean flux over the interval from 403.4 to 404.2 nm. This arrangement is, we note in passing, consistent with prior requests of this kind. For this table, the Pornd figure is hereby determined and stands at 0.981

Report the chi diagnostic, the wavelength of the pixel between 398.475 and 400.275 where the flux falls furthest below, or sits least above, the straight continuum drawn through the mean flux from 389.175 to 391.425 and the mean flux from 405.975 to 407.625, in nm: 400.20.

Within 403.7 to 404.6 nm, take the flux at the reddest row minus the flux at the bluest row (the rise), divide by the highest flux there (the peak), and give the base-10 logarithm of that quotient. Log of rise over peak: -2.02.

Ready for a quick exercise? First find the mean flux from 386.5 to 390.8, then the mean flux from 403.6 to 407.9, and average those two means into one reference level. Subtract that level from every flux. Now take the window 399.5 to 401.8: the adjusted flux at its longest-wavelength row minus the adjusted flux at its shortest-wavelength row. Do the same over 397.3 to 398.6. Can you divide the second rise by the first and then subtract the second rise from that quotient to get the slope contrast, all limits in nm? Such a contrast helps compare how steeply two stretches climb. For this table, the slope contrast -11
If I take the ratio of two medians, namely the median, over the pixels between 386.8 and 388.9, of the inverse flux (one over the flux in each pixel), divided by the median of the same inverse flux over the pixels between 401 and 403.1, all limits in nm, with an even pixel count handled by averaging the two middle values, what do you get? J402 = 0.86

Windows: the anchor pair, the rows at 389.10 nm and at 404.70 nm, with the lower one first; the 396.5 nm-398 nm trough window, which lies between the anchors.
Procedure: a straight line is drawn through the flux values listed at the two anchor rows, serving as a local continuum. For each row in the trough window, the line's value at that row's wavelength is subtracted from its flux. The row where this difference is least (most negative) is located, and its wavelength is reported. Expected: 397.50 nm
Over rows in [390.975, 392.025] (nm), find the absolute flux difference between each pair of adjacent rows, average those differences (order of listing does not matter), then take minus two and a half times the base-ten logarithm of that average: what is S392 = -1.4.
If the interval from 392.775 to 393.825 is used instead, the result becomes -1.1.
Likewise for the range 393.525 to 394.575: -1.2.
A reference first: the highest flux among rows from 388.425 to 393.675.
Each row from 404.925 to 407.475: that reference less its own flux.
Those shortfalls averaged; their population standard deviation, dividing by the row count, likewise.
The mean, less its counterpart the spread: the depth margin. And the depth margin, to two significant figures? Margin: 21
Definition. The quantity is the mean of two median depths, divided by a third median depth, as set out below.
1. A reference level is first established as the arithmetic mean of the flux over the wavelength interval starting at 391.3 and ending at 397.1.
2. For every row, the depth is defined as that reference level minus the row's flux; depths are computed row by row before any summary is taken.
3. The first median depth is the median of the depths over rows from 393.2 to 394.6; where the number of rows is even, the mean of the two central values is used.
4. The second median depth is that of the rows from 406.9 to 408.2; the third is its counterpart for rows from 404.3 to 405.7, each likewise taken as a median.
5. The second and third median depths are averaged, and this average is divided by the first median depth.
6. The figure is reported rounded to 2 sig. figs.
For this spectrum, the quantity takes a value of 1.2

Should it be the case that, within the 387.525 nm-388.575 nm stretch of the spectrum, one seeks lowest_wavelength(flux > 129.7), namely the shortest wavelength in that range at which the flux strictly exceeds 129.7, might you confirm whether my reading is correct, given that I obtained 387.60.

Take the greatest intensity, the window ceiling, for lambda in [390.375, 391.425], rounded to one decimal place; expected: 149.1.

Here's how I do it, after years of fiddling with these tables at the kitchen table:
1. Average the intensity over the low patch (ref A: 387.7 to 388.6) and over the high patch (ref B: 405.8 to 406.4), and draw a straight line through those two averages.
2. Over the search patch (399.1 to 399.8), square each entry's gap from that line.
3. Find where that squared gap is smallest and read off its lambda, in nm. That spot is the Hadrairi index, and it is 399.45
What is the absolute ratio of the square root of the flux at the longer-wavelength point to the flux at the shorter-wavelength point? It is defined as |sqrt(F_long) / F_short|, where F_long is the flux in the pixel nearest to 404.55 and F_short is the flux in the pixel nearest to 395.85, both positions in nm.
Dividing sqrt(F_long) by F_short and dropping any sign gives 0.082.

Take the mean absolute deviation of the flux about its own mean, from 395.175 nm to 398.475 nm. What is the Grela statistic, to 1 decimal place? 5.3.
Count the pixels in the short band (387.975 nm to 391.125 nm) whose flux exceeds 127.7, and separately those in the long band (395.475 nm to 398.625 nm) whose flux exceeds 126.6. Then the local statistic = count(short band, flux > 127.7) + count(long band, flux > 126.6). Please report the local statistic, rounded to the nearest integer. 35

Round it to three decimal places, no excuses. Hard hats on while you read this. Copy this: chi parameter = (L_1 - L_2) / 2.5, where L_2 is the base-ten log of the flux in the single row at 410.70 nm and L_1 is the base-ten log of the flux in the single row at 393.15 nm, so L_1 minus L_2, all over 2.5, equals -0.010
